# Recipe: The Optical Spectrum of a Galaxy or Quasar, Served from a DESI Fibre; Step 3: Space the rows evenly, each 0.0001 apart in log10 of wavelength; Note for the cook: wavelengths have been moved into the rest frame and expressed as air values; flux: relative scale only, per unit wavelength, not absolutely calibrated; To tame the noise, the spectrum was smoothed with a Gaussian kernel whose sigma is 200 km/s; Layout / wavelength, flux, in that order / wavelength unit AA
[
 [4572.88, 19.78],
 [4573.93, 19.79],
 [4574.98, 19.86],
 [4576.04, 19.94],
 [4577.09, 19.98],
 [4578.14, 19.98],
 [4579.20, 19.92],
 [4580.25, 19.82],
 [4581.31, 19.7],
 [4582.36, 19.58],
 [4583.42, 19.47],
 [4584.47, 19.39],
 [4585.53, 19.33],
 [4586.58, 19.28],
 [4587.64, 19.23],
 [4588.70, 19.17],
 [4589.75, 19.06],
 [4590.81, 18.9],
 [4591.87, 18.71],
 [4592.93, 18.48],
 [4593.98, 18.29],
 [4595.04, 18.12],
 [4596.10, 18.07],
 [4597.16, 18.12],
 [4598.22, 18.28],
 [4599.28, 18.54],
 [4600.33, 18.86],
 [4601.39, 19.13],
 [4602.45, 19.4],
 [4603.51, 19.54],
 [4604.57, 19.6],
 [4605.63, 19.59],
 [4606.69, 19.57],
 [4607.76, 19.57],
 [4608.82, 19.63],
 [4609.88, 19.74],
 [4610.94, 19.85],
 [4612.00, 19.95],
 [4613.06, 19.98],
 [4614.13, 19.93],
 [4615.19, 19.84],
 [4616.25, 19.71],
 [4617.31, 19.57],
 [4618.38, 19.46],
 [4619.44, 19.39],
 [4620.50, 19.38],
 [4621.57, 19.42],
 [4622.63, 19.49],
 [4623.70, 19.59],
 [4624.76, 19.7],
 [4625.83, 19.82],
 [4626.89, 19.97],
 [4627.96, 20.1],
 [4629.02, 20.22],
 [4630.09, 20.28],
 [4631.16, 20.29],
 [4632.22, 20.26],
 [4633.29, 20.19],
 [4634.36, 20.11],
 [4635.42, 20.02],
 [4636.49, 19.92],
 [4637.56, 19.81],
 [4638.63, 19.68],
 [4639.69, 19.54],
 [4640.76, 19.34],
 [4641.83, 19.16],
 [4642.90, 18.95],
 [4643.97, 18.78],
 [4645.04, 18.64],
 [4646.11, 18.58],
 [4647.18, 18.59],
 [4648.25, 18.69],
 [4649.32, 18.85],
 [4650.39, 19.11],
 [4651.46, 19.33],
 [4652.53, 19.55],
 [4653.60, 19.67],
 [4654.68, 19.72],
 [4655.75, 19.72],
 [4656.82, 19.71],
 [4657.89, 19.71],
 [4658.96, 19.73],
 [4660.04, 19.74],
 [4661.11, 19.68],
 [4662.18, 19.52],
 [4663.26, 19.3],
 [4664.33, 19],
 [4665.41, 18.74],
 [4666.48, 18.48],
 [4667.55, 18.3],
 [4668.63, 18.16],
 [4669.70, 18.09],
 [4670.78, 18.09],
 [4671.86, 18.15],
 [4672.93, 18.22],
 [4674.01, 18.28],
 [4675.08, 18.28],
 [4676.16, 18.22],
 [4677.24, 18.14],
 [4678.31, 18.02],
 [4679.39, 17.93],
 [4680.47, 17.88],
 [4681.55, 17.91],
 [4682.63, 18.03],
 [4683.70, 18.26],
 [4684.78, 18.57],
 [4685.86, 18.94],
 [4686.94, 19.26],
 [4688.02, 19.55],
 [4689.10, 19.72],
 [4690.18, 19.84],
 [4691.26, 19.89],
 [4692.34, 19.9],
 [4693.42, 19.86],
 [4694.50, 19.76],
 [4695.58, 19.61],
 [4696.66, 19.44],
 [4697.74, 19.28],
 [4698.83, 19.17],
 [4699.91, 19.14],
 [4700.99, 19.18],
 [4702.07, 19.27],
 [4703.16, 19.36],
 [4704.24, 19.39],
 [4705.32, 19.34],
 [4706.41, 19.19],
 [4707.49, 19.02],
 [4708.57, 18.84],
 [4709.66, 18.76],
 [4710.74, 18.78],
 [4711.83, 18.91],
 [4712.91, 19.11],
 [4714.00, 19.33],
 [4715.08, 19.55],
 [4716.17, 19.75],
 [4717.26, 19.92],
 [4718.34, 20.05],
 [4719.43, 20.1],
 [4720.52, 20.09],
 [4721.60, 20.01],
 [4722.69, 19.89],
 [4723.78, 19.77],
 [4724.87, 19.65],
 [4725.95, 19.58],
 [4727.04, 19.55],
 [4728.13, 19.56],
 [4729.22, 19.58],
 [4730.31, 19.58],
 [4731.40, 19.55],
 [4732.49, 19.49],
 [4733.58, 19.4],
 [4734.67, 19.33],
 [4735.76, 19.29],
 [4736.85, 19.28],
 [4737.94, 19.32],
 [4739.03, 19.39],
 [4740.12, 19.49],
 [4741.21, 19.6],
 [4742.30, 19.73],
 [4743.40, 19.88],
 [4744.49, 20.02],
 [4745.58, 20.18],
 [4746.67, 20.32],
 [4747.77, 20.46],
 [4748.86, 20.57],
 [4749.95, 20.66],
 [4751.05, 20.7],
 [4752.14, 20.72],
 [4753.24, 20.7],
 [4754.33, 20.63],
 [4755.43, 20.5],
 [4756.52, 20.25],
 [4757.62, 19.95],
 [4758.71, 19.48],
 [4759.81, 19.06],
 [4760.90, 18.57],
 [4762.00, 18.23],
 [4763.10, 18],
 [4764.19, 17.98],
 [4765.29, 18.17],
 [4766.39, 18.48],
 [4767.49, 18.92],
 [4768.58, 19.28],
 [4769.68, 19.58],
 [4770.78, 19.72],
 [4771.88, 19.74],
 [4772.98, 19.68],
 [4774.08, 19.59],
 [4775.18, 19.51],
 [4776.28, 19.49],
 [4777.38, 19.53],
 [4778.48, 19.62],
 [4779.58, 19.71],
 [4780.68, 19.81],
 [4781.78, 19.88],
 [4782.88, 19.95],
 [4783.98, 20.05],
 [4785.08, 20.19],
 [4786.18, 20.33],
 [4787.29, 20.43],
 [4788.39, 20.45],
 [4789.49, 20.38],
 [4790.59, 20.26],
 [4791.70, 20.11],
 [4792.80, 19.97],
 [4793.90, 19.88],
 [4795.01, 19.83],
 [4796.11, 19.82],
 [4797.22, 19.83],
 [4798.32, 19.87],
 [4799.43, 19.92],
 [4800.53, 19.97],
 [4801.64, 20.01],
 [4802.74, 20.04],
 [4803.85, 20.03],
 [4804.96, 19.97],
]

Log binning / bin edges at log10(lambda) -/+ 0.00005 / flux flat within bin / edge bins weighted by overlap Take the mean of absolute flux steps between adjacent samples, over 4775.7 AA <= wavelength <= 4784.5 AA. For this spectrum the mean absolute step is 0.080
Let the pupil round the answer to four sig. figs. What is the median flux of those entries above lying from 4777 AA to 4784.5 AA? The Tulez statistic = 19.81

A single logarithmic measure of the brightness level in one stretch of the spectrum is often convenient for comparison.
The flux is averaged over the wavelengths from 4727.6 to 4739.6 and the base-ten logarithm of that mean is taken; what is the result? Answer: 1.289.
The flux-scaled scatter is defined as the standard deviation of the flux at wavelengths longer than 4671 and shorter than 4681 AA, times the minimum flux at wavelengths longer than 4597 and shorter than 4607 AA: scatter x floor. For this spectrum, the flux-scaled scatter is 3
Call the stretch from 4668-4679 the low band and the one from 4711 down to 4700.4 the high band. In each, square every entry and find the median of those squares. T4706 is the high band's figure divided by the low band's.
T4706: 1.12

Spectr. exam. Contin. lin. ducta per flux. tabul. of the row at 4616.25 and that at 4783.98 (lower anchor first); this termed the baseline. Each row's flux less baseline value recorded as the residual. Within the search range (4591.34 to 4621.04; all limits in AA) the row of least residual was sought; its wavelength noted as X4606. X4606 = 4596.10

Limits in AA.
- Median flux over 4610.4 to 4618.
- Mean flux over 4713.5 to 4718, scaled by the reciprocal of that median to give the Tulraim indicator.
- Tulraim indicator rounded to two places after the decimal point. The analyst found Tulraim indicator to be 0.99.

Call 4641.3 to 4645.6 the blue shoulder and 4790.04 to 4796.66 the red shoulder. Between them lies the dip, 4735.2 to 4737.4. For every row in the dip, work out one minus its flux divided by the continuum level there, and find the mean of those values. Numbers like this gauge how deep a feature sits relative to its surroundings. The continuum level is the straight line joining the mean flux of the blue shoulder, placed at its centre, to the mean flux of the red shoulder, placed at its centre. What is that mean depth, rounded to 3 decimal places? 0.014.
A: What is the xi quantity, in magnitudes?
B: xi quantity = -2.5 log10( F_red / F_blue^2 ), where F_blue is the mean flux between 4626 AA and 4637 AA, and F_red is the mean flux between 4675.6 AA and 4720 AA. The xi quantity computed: 3.32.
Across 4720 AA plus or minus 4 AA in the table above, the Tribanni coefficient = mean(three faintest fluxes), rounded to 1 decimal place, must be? 19.8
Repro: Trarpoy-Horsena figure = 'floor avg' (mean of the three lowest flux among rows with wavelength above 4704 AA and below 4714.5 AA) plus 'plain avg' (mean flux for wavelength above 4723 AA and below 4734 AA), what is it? 38.4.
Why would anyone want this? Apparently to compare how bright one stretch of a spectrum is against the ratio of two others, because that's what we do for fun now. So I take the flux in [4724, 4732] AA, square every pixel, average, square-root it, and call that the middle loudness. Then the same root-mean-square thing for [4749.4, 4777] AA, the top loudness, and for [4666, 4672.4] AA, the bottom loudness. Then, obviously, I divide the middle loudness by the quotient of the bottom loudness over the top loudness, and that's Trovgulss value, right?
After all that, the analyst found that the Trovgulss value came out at 21.0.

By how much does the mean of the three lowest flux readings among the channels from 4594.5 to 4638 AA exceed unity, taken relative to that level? 17.1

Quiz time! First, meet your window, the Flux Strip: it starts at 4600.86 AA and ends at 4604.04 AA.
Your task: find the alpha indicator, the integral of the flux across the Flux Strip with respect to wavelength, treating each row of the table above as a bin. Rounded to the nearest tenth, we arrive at 61.5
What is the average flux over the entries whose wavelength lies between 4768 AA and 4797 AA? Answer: 19.9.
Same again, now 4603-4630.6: 19.7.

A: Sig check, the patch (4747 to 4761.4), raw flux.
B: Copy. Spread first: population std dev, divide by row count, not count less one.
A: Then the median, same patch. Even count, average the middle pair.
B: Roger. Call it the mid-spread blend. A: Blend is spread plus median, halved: 10.6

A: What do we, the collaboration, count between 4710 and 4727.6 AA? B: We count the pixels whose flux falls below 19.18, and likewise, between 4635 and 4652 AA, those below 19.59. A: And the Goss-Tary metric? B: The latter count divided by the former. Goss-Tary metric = 4.0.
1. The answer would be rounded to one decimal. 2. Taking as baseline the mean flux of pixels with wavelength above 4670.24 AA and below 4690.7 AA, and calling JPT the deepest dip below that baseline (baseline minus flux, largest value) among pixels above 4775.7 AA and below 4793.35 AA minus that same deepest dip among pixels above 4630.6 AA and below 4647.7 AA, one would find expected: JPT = -0.9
